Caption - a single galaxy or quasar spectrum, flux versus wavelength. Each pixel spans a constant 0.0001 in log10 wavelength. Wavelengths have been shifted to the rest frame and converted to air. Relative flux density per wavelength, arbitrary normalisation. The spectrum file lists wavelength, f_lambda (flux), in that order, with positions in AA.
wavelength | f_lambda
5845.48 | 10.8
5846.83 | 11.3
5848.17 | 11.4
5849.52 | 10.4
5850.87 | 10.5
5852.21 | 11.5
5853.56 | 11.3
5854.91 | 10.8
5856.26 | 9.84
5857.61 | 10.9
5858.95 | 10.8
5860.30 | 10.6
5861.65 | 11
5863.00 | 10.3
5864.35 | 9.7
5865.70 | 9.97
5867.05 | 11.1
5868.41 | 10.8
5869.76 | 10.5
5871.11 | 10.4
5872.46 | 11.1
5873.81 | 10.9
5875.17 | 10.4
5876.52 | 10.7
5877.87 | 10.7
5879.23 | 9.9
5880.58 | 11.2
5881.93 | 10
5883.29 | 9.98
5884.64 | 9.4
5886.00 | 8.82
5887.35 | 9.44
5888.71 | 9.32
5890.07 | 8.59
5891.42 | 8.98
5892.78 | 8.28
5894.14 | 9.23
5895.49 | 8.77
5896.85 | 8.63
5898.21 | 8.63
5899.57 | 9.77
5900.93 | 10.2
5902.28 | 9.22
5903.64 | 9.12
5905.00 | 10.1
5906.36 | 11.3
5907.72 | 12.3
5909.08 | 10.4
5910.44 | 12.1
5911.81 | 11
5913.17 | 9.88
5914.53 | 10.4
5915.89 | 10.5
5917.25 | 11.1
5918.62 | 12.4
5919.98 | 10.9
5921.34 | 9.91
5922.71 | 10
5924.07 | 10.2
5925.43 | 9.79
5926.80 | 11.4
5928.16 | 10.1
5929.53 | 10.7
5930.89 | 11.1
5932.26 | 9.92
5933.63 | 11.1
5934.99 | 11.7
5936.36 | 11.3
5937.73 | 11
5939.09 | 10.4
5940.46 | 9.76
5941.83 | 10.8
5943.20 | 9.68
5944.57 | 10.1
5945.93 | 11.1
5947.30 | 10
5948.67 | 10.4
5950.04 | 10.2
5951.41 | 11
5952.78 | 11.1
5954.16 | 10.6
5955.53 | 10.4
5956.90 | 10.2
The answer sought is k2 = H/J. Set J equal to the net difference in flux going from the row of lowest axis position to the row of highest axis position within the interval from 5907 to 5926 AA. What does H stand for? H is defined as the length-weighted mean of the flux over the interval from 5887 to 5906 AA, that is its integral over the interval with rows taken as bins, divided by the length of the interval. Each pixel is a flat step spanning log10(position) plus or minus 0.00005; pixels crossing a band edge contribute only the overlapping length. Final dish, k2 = -4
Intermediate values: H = 9.2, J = -3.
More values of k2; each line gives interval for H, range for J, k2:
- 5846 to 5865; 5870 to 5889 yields -10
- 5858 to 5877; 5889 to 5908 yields 3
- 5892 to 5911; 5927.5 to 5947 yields 10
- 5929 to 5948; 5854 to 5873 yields 35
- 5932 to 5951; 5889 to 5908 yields 3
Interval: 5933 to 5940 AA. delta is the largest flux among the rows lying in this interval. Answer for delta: 11.7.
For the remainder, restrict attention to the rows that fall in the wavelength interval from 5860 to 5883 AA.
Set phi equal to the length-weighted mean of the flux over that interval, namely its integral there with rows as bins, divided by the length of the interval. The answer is 10.53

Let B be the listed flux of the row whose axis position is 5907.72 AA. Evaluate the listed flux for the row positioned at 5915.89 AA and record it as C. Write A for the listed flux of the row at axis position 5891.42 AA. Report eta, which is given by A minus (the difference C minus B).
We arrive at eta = 10.8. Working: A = 8.98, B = 12.3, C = 10.5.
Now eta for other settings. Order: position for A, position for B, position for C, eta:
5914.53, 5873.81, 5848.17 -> 9.9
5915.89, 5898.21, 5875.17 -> 8.7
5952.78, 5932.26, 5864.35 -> 11.3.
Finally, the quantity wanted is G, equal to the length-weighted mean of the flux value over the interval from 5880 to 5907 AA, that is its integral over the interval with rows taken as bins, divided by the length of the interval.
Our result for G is 9.4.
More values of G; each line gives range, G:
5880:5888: 9.8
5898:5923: 10.5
